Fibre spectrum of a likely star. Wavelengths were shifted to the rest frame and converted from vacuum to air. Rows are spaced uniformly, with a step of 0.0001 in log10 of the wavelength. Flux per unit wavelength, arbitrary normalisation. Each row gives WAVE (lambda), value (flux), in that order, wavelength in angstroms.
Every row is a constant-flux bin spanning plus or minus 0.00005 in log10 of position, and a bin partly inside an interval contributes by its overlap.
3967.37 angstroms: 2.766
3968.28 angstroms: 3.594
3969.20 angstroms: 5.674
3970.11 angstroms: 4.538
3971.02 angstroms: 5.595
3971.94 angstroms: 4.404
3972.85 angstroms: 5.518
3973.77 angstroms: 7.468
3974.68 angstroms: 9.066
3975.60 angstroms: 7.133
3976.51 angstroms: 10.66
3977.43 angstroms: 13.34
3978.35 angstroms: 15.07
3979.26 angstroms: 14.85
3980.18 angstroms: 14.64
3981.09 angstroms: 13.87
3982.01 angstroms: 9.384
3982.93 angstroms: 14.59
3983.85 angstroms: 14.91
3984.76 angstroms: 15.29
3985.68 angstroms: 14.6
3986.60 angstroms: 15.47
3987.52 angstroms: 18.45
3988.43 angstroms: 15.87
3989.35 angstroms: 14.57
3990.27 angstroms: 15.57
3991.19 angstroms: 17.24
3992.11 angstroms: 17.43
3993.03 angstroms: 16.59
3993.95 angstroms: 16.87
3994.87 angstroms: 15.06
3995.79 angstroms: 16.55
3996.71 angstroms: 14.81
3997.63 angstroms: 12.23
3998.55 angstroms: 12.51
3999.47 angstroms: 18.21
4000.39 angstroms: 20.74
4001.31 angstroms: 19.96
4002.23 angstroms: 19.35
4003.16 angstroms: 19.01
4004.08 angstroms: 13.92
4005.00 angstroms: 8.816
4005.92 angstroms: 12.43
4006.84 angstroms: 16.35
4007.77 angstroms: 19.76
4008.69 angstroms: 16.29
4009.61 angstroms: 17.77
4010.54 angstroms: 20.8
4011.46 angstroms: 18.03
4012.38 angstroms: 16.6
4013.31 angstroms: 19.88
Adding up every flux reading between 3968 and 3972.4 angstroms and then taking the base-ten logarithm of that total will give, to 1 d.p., 1.4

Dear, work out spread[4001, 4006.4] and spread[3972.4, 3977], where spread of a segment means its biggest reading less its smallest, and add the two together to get 16.3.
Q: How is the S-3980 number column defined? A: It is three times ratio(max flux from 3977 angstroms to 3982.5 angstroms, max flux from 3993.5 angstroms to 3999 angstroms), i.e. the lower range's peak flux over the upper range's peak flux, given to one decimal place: 2.7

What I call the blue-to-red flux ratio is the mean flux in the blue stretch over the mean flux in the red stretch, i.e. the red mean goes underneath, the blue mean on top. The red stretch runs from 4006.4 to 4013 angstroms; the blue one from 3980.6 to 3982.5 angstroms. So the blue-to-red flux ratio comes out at 0.65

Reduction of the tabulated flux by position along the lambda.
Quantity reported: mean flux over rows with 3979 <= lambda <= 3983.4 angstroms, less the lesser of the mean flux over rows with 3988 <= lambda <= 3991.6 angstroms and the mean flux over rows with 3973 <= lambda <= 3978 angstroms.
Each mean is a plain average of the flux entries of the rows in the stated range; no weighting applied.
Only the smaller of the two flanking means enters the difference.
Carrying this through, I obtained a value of 4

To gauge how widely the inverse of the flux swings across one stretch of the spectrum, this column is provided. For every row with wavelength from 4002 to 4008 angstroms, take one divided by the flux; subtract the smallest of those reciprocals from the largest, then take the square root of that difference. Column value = 0.25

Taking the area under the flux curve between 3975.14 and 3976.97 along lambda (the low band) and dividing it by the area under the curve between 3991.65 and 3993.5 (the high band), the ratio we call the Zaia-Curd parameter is 0.52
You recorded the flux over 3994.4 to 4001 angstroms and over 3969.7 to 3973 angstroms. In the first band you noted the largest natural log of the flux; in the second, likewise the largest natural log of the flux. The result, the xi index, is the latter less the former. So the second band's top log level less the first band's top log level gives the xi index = -1.3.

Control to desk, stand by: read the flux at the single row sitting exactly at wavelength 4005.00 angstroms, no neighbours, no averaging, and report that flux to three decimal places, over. 8.816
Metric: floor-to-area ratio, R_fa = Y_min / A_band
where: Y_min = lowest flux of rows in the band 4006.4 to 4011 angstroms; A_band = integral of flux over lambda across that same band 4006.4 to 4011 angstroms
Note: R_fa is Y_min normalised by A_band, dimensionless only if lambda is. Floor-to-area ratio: 0.19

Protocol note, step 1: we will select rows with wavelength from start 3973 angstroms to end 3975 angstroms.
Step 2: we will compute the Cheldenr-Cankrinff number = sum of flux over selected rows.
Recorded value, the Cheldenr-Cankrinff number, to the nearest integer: 17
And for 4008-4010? 34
